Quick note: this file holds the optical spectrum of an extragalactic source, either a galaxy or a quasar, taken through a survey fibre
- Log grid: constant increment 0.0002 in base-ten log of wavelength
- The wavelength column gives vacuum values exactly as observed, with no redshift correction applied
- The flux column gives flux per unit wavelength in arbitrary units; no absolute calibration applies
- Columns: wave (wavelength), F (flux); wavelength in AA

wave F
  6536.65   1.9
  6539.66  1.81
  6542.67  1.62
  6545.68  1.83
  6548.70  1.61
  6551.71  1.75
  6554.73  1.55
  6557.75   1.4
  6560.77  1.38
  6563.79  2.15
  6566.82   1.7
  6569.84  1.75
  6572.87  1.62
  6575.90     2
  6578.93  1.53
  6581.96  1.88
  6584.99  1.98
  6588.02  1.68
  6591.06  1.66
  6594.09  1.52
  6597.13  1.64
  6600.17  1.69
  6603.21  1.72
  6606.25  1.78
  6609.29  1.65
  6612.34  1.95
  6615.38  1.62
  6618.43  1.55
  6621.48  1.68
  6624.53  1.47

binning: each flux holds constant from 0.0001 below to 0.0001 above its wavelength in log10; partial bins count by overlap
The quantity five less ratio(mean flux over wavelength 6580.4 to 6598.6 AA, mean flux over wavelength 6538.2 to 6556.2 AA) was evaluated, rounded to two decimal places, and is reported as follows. 3.98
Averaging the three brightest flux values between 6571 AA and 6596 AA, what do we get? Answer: 1.95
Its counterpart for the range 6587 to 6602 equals 1.68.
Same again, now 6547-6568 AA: 1.87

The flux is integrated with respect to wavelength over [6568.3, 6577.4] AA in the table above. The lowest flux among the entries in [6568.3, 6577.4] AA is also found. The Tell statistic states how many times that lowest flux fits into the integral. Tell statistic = 10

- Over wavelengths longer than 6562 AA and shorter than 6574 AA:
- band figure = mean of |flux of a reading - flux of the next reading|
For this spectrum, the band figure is 0.21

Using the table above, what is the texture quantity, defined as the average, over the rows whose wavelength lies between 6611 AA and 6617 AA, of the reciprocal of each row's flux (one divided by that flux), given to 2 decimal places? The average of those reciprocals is 0.57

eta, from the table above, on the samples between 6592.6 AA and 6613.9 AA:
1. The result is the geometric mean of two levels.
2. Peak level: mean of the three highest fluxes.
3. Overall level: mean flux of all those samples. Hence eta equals 1.76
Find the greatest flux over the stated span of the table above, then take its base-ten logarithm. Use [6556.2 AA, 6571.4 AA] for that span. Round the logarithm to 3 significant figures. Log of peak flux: 0.332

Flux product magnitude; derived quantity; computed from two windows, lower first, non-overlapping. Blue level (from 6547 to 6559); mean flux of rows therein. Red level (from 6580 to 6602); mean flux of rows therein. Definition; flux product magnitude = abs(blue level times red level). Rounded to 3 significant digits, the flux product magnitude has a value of 2.72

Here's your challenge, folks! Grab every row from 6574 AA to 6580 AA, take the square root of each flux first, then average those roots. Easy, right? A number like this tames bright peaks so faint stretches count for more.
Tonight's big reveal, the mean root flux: 1.33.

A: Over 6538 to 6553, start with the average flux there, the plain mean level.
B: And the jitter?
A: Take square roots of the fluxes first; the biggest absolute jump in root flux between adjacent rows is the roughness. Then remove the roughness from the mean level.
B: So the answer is 1.64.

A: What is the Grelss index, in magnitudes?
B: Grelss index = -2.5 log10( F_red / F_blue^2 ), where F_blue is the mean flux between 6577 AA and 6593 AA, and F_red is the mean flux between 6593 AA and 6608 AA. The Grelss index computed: 0.65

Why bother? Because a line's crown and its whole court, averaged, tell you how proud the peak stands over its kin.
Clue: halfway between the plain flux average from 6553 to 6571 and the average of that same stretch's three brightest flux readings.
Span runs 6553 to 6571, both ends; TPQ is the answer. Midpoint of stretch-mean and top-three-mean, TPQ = 1.76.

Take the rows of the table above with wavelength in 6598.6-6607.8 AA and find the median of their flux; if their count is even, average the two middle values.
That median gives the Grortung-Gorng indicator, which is 1.72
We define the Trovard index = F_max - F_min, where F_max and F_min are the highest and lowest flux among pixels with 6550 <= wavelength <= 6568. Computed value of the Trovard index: 0.77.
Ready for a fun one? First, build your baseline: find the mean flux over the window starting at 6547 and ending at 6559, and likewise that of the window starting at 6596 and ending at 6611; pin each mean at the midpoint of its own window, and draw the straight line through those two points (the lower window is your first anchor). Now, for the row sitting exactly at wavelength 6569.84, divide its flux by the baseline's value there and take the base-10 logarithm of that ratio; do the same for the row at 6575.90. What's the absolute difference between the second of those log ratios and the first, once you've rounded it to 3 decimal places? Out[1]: 0.054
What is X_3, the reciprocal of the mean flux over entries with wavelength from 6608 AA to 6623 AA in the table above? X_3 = 0.592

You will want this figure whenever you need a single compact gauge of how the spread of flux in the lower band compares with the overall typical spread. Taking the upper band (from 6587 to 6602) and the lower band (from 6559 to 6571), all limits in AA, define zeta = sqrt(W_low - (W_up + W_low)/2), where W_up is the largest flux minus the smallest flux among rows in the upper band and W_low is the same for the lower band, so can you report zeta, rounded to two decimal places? 0.55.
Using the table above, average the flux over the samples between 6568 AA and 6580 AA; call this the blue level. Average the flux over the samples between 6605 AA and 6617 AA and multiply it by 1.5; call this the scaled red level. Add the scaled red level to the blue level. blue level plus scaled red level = 4.35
